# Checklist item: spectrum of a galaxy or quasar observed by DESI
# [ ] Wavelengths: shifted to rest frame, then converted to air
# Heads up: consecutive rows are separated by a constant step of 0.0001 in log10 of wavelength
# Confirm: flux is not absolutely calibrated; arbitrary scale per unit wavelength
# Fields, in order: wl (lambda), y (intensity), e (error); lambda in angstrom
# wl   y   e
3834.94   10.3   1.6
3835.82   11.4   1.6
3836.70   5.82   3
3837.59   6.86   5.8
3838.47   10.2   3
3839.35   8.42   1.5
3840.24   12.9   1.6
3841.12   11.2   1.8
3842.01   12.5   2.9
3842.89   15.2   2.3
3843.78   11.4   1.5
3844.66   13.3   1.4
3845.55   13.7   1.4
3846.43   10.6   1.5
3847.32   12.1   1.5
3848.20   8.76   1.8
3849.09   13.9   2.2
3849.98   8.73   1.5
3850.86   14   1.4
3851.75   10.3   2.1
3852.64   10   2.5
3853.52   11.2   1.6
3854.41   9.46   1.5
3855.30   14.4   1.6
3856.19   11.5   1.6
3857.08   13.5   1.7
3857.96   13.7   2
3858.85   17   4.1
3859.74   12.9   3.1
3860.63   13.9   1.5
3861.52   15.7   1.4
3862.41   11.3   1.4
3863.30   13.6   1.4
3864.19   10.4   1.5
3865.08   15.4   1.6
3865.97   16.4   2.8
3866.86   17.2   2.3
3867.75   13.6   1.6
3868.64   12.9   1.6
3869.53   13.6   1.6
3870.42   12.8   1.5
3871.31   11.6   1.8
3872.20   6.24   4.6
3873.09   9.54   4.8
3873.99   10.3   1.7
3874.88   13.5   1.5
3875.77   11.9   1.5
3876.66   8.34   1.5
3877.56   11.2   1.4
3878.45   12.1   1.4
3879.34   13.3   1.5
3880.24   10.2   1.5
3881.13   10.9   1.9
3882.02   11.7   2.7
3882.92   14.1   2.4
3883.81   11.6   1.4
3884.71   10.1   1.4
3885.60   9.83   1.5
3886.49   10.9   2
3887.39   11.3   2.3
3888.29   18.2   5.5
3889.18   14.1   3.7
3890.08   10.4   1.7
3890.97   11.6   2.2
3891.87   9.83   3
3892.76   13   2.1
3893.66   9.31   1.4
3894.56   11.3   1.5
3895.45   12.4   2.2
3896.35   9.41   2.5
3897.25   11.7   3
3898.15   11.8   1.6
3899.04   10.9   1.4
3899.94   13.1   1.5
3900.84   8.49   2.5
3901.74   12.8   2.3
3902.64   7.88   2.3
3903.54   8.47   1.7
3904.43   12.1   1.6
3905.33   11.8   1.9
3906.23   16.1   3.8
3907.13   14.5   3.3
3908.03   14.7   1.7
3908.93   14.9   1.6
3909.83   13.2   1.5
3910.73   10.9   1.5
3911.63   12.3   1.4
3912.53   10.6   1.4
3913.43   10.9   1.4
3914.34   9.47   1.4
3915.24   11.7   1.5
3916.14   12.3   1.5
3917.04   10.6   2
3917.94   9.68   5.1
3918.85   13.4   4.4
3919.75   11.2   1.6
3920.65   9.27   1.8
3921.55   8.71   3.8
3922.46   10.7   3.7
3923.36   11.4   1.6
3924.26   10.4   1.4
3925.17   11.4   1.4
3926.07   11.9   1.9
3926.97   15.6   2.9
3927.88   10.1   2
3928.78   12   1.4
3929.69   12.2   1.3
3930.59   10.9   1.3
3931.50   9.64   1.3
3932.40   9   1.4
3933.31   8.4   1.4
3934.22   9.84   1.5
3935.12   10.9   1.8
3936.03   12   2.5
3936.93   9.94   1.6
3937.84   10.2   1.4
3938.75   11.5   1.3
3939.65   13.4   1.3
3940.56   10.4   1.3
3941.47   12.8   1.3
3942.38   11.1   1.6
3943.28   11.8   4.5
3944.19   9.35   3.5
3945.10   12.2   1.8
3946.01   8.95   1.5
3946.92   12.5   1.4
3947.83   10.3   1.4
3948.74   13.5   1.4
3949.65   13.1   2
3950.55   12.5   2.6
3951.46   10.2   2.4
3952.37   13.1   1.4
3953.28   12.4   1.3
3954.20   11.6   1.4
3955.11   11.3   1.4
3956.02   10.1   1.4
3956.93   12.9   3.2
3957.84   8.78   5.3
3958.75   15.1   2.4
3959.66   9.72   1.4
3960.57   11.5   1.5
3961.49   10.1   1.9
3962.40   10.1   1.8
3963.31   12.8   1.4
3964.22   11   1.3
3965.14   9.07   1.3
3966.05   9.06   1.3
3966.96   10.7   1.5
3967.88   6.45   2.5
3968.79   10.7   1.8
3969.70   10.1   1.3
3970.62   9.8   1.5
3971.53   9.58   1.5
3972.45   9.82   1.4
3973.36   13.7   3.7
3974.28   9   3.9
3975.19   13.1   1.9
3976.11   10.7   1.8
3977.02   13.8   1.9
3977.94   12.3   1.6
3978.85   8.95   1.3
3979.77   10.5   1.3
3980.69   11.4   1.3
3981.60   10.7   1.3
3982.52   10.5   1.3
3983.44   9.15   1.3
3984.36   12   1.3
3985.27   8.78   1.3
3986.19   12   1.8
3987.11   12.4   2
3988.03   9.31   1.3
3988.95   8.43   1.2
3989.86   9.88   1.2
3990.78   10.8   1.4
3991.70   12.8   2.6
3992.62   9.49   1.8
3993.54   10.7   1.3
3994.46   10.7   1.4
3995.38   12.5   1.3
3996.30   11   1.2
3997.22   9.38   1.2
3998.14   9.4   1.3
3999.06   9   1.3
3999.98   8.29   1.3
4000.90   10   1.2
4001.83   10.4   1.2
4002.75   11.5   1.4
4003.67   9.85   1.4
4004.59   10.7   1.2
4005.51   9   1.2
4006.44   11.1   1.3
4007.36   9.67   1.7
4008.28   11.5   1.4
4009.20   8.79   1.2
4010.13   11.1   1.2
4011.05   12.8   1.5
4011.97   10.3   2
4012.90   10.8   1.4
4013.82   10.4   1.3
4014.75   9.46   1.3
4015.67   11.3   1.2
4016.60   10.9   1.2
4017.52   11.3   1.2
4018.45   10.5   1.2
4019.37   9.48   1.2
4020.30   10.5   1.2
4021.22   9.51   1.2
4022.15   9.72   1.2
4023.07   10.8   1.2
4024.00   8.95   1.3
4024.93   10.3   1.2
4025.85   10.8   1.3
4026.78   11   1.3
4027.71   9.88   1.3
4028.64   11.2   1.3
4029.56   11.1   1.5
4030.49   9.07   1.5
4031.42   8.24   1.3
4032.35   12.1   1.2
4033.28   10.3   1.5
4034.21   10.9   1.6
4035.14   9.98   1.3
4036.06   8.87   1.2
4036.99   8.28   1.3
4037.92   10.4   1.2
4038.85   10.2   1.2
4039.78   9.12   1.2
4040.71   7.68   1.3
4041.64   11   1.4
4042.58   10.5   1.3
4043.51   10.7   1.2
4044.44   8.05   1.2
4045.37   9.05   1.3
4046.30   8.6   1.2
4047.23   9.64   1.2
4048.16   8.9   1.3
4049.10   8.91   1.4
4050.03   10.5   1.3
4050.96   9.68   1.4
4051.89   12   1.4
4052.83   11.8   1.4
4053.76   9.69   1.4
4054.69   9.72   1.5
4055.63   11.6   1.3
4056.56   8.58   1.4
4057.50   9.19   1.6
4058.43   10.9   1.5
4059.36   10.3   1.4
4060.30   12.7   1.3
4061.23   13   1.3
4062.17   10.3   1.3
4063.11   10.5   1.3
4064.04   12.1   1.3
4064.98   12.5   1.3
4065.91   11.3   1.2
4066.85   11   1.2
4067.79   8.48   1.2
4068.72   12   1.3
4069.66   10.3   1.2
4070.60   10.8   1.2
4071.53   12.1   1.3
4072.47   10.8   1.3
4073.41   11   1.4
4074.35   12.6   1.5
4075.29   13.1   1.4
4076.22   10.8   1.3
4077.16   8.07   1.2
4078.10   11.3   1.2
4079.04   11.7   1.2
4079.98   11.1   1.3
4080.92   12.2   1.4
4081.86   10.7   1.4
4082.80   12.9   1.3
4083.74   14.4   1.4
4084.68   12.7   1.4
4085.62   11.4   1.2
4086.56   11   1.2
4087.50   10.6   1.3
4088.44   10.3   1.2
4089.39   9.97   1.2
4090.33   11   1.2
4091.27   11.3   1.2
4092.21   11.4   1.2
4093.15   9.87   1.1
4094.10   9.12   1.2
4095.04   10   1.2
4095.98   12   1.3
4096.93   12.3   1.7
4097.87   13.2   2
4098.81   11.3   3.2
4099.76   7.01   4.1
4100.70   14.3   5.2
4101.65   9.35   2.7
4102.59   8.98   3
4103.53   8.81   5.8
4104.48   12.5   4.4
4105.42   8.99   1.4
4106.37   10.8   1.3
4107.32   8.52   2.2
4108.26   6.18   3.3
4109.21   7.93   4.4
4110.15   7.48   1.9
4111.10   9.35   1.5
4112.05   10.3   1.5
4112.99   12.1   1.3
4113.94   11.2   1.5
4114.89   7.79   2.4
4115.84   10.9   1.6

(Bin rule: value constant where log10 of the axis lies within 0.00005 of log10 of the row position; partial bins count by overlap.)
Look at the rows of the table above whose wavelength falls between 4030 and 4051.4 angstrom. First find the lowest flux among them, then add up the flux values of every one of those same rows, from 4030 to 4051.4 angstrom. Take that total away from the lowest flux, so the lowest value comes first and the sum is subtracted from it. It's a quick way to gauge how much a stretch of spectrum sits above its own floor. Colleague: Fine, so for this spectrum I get -213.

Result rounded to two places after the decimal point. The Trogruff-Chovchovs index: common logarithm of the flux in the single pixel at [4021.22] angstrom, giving 0.98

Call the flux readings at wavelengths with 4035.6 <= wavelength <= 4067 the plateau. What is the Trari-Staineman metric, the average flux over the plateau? 10.2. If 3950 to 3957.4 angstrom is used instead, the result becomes 11.8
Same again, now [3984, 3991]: 10.4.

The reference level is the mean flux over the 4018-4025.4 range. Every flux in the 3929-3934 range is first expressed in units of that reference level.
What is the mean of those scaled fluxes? 1.01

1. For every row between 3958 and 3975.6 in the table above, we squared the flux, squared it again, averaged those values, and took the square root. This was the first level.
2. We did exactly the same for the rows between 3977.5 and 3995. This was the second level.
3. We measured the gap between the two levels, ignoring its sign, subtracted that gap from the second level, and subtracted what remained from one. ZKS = -109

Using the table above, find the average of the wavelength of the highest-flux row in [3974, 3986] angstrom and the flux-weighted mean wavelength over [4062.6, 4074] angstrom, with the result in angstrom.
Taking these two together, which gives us 4022.6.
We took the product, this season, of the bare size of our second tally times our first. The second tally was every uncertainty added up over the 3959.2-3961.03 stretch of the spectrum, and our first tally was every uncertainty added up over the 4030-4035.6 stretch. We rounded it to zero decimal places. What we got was 24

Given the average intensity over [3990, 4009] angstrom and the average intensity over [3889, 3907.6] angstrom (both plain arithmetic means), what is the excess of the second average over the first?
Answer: 1.1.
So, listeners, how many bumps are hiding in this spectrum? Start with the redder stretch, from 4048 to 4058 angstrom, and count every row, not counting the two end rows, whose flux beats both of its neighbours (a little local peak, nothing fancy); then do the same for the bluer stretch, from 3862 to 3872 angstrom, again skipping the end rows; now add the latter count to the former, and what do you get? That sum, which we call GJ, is 6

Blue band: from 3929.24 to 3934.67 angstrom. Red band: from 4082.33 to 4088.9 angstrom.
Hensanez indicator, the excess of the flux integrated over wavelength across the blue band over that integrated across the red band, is -24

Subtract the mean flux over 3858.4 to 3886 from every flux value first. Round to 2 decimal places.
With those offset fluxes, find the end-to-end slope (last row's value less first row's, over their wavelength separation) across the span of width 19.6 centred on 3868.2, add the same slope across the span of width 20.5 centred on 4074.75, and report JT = -0.30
